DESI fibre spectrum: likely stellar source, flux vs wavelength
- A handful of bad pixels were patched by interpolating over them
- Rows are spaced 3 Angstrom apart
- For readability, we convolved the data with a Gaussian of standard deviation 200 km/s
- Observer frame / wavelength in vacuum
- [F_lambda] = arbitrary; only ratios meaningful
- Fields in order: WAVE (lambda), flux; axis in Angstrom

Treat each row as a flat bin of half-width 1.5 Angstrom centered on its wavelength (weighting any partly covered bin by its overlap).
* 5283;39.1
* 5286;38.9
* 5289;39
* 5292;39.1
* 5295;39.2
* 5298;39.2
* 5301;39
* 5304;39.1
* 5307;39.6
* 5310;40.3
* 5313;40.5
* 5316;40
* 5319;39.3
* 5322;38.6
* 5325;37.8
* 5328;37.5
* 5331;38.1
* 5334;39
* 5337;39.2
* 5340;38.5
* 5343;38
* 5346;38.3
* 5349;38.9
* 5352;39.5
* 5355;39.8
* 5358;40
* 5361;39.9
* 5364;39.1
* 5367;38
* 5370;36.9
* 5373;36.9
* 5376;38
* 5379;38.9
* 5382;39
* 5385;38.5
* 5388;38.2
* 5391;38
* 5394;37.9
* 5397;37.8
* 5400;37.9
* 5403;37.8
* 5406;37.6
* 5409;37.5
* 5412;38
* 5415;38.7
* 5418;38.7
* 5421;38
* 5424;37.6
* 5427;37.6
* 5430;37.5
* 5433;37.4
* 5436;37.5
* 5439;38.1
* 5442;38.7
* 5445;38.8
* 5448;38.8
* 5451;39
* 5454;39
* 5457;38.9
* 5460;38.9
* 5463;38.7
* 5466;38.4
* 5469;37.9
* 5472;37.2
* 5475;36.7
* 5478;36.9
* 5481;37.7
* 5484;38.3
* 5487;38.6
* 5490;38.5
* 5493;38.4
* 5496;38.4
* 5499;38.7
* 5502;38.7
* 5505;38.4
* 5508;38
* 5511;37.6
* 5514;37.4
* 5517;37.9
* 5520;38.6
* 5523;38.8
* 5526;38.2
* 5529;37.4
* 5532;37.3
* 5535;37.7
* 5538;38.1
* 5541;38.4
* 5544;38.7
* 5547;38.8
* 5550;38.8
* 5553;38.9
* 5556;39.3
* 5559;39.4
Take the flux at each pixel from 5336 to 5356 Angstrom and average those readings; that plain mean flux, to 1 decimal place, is 38.9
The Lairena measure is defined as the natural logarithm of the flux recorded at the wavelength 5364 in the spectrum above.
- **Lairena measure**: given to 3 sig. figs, 3.67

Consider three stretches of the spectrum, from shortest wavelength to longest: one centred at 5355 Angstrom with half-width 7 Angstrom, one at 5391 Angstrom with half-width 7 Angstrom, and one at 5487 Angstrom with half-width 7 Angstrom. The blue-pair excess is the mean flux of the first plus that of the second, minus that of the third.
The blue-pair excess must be 39.4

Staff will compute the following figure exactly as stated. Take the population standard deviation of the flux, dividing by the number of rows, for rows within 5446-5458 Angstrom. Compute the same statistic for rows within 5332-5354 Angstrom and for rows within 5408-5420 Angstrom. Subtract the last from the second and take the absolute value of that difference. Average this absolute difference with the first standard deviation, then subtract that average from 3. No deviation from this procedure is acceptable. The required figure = 2.95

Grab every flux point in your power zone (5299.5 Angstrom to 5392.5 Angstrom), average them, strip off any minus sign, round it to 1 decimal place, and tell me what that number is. 38.8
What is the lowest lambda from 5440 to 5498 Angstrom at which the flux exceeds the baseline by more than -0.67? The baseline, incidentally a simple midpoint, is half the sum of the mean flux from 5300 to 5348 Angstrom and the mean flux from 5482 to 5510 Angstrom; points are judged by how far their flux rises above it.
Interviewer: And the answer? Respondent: 5442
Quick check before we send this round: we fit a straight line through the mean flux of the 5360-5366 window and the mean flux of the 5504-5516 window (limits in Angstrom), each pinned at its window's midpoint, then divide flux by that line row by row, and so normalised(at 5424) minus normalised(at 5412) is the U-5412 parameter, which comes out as -0.007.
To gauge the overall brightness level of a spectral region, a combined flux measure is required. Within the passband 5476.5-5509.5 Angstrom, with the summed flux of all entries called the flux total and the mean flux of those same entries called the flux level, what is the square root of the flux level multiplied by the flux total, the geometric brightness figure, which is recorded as 127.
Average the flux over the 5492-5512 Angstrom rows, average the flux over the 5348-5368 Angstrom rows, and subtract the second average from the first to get -1.0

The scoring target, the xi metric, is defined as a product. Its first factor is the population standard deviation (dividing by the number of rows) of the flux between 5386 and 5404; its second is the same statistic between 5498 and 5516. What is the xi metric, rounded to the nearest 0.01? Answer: 0.07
